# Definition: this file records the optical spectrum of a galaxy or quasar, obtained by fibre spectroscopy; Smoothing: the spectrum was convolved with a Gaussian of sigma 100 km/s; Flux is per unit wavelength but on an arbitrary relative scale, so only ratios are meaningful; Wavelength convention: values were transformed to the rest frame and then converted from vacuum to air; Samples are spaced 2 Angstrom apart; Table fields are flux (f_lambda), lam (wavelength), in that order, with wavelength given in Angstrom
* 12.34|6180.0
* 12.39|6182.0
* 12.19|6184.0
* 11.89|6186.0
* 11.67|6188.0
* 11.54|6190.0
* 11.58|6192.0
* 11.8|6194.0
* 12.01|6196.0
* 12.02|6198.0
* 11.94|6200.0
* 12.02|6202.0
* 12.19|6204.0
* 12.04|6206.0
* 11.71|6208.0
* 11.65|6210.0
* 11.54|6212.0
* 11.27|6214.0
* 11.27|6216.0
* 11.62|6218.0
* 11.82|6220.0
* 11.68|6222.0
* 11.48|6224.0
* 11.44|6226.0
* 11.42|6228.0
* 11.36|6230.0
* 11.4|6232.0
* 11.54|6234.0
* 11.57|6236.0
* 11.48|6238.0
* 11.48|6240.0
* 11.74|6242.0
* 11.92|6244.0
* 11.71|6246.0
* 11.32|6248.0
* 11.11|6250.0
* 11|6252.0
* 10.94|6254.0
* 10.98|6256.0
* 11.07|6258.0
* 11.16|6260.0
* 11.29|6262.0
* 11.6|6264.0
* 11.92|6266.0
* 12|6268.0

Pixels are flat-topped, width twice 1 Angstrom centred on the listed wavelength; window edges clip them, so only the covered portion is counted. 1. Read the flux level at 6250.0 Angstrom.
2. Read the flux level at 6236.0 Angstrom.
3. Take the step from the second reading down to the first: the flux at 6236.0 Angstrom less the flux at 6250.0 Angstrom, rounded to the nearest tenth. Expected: 0.5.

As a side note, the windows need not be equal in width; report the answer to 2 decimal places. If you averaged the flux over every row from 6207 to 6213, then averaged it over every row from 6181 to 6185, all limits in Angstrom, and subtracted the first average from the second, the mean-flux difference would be 0.66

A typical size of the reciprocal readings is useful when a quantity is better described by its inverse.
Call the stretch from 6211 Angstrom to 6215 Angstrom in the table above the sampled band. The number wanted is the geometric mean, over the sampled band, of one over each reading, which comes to 0.088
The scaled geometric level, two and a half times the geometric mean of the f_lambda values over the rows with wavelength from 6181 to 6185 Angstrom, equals 30.7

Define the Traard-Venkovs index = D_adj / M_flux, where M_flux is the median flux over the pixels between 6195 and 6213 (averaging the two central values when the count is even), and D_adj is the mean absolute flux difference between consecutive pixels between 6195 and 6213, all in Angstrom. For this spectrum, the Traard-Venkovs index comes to 0.0103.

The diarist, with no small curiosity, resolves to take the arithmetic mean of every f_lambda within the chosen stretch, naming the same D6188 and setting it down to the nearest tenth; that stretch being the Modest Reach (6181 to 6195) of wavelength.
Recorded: 11.9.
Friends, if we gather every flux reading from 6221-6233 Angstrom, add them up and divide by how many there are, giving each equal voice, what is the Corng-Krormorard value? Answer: 11.5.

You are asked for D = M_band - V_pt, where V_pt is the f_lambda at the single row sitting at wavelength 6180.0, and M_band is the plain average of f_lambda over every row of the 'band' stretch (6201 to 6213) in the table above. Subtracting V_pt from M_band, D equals -0.48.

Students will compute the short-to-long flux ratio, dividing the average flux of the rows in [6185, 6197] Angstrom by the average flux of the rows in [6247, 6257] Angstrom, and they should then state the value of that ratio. 1.06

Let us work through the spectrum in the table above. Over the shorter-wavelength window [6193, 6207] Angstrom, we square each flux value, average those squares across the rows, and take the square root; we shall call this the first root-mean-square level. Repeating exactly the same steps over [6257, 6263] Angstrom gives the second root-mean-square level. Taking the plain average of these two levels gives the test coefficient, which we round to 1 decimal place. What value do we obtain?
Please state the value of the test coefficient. 11.6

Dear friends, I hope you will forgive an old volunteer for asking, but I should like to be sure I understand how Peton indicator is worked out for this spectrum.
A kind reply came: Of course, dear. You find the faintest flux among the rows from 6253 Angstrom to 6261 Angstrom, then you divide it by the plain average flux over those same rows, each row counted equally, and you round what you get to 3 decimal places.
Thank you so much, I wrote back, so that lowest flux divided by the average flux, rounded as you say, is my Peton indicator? 0.991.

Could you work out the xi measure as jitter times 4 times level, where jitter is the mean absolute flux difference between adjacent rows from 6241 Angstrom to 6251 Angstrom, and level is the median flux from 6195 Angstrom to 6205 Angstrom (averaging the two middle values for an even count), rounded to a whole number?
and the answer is 12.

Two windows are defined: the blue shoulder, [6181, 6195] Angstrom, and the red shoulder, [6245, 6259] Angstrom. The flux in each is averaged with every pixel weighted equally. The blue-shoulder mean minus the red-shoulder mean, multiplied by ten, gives 7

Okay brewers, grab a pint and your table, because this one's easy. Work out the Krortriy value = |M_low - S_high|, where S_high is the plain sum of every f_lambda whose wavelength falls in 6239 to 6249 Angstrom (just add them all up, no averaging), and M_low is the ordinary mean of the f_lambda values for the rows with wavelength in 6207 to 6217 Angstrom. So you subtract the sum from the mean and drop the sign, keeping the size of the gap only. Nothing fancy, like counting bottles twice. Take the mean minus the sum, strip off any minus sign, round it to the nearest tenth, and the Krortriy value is 46.7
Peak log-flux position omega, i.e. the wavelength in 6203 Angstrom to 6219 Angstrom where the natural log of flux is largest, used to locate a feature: 6204.0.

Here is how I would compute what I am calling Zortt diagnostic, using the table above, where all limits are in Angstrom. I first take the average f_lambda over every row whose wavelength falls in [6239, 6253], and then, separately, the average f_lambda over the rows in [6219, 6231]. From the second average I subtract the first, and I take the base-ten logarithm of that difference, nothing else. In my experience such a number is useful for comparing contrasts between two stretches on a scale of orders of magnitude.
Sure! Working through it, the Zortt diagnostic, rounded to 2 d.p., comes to -1.19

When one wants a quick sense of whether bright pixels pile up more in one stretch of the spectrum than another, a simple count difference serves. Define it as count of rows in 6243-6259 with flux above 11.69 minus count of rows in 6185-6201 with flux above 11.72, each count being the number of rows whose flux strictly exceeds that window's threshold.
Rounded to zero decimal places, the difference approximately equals -3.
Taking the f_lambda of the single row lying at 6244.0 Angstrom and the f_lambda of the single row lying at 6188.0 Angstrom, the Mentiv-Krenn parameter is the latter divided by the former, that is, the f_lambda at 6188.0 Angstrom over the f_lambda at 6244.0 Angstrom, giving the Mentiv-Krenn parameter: 0.979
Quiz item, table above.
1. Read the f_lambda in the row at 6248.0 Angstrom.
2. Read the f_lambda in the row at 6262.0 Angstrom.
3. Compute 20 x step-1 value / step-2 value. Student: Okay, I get 20.1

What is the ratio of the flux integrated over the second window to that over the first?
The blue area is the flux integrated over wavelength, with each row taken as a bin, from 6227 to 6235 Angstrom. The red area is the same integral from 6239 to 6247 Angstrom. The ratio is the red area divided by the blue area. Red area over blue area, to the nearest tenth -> 1.0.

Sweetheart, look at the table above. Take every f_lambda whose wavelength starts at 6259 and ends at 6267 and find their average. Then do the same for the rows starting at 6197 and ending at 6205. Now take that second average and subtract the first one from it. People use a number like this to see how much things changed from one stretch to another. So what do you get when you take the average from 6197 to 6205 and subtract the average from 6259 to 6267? 0.55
